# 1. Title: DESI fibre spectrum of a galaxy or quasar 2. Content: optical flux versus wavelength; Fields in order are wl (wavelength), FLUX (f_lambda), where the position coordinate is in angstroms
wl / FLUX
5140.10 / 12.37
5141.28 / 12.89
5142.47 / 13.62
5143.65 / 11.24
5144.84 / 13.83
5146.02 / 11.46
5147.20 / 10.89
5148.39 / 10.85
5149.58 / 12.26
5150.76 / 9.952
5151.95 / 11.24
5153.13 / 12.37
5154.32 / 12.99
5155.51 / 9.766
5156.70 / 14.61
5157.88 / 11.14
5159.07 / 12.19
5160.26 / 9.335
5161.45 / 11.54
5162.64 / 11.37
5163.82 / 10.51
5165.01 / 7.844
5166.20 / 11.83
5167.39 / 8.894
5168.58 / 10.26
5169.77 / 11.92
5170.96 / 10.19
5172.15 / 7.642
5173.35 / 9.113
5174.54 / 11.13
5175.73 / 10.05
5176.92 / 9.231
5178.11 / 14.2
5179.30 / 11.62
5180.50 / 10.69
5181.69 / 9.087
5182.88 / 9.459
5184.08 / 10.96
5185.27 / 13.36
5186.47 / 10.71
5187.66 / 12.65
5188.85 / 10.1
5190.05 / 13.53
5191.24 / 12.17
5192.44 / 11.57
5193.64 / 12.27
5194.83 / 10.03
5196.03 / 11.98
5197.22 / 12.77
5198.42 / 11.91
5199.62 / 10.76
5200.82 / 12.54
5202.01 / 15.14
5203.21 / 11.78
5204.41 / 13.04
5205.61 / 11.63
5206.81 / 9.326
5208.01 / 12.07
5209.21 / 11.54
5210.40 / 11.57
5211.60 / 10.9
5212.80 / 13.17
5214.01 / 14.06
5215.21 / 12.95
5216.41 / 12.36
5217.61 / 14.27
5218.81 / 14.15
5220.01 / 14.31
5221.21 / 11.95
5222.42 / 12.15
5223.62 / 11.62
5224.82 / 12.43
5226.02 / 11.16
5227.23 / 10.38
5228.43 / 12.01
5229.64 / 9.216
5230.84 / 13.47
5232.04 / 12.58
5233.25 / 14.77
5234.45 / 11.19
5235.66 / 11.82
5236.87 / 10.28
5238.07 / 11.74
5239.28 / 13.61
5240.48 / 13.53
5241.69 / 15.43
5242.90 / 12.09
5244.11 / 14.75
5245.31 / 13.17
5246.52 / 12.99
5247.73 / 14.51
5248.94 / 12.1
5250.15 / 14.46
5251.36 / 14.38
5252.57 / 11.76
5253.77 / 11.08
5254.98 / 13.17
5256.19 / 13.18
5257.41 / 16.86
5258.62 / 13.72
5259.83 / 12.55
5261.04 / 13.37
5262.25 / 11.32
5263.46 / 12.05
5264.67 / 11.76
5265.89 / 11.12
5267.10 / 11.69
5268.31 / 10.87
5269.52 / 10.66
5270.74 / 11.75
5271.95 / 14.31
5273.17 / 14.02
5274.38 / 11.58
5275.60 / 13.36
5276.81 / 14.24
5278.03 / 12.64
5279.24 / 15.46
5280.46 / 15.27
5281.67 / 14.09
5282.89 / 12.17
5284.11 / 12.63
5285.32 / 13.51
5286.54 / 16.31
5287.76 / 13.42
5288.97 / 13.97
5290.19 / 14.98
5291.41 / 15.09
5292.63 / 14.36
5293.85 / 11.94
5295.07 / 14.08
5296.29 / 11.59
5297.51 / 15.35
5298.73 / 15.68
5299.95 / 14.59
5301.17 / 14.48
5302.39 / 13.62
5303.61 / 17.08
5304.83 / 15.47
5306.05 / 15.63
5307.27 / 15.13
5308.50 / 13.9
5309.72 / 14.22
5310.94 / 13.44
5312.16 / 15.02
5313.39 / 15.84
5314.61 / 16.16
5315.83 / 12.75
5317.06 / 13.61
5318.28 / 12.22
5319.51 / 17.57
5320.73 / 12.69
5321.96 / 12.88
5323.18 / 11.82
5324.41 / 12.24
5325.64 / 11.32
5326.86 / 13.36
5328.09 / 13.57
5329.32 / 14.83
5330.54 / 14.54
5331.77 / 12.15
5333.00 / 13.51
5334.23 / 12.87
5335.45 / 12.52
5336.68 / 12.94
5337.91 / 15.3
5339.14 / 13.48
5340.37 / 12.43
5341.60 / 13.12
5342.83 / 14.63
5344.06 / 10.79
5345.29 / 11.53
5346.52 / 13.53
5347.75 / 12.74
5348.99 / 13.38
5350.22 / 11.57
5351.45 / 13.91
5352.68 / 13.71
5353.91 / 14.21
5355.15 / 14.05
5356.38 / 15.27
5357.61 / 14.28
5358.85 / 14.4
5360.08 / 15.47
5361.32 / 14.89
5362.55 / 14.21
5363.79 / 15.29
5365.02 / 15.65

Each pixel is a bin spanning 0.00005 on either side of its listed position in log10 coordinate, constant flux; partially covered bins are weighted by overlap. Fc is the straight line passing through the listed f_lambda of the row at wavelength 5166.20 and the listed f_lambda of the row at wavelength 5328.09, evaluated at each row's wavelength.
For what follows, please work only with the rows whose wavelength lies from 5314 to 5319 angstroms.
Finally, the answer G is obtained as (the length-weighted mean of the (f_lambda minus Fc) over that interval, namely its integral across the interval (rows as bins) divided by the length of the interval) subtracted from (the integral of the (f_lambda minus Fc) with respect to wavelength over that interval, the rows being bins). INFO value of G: 1.3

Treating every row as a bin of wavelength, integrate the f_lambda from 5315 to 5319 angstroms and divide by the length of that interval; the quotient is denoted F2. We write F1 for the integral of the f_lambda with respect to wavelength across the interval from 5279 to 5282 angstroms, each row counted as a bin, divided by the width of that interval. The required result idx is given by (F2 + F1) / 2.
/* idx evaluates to 14.1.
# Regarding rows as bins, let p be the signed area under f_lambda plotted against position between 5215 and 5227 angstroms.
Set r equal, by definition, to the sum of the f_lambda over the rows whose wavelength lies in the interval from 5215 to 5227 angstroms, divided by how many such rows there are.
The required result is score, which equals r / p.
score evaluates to 0.0838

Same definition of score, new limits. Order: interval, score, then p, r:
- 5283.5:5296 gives 0.0804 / 175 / 14.0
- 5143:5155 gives 0.0833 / 140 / 11.7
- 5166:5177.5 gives 0.0875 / 115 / 10.0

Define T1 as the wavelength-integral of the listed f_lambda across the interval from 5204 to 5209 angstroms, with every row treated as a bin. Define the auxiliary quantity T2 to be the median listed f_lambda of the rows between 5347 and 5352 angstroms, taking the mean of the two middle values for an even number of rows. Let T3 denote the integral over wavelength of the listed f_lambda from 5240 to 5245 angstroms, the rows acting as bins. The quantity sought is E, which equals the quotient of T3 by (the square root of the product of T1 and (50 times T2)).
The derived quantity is 0.360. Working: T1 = 57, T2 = 13.1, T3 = 70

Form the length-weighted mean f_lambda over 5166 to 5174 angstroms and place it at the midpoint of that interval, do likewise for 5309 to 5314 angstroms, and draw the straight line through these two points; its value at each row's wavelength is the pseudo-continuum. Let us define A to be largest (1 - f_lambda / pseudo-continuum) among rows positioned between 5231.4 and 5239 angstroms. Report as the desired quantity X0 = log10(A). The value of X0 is -0.82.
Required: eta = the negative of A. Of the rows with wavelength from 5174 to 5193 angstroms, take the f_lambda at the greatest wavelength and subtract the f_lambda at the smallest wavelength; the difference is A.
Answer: -0.4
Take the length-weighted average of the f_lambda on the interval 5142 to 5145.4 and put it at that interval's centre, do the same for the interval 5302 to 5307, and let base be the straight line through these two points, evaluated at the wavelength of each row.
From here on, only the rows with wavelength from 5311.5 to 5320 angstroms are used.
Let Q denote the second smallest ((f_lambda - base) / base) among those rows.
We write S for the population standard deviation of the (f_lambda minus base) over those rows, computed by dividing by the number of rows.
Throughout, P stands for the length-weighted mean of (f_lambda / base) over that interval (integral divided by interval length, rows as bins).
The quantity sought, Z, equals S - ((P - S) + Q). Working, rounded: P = 0.93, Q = -0.19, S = 1.81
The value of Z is 2.88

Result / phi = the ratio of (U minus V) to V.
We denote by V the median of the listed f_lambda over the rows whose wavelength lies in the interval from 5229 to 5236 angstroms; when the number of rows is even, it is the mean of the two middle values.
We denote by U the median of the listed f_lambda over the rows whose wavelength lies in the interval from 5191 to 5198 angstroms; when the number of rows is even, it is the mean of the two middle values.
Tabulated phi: -0.01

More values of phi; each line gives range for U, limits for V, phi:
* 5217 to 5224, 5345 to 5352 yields 0.01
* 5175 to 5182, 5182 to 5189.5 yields -0.04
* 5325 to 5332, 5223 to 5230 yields 0.18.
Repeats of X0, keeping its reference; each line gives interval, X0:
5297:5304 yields -1.31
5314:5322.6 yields -0.75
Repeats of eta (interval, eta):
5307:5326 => 3.8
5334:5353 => -0.8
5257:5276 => 3.5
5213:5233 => 1.5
